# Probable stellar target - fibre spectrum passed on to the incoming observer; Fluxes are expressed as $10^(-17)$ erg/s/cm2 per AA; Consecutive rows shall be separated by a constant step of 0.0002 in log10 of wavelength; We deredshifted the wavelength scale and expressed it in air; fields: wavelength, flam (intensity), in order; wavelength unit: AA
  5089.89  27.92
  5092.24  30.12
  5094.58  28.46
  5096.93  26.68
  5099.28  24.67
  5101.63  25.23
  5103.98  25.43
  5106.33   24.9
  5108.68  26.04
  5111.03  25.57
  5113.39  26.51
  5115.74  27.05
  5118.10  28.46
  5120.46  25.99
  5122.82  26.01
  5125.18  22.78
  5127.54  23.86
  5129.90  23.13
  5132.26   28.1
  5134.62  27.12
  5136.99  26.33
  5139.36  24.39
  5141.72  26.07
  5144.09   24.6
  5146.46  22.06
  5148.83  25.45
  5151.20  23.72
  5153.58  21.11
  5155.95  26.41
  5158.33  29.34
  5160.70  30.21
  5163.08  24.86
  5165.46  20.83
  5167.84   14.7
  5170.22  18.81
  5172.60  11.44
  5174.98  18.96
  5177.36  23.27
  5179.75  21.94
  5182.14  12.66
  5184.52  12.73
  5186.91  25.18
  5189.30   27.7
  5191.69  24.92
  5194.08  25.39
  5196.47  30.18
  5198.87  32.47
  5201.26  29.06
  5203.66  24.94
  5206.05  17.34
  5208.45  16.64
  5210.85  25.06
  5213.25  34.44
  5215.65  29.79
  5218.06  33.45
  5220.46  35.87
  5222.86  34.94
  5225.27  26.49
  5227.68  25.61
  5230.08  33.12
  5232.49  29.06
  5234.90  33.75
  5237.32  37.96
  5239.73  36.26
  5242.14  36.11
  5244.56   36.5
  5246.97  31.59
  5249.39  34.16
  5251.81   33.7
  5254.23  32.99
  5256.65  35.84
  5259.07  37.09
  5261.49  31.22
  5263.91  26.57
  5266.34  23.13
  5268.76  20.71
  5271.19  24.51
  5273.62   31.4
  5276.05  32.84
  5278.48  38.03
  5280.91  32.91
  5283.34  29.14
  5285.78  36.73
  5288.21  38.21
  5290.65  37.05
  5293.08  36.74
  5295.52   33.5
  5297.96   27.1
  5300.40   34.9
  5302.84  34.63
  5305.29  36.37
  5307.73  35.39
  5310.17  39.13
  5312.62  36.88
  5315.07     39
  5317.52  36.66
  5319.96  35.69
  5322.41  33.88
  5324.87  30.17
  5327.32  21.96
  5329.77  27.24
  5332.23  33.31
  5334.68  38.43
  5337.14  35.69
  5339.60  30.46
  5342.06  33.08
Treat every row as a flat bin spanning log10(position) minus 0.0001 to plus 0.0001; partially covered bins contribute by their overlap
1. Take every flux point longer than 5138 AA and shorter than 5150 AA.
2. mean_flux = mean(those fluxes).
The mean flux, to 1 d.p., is 24.5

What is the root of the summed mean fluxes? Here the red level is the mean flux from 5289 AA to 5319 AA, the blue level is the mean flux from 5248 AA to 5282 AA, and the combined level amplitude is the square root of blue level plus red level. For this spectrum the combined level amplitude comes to 8.2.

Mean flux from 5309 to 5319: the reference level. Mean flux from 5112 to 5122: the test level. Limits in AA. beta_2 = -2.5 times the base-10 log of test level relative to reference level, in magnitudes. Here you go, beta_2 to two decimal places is 0.37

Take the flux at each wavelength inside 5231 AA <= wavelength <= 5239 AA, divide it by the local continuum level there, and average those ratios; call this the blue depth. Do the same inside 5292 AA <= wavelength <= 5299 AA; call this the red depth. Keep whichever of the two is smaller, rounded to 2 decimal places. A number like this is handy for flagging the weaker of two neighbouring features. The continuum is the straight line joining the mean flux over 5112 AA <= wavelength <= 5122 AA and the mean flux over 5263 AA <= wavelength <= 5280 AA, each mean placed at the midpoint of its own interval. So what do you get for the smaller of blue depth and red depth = 1.14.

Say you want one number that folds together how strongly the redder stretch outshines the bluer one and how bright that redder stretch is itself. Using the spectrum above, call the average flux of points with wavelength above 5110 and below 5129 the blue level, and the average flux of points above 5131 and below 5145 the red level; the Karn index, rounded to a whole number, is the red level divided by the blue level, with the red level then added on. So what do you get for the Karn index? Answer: 27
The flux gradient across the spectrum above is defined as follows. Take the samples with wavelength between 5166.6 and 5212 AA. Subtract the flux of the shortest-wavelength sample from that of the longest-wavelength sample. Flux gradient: 10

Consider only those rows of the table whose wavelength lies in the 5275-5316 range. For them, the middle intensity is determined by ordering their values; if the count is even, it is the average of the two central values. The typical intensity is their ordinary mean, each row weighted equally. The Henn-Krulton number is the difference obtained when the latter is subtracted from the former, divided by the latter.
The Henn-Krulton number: 0.03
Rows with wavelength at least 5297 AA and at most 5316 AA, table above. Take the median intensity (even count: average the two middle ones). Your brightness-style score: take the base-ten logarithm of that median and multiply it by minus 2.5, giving -3.89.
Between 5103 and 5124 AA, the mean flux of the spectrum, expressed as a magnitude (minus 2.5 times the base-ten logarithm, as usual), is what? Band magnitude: -3.55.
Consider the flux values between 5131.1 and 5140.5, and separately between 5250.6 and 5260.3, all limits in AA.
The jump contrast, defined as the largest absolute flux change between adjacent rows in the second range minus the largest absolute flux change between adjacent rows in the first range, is 1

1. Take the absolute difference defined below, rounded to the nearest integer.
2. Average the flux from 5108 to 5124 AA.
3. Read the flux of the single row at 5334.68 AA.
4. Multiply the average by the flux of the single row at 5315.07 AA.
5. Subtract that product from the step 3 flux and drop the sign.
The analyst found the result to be 996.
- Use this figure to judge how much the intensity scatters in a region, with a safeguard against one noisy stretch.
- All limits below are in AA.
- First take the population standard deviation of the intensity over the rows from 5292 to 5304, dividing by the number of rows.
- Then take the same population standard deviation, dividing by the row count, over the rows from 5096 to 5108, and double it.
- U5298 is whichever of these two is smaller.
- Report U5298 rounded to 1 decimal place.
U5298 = 1.4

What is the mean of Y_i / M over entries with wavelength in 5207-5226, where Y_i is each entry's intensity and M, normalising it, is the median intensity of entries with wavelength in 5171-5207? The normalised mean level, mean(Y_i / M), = 1.2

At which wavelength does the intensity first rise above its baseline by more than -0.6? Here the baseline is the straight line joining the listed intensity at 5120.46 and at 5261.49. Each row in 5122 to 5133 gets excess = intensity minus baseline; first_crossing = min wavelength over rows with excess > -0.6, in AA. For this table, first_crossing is 5122.82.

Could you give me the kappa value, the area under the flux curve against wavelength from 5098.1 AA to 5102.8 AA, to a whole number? 117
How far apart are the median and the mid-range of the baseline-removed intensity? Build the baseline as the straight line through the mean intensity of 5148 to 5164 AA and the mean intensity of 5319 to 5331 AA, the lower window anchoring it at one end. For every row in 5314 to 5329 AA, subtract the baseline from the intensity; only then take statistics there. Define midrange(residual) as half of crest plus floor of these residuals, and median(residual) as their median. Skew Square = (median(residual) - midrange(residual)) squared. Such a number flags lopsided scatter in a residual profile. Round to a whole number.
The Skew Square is 19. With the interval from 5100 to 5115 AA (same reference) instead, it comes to 0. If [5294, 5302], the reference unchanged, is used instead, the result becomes 7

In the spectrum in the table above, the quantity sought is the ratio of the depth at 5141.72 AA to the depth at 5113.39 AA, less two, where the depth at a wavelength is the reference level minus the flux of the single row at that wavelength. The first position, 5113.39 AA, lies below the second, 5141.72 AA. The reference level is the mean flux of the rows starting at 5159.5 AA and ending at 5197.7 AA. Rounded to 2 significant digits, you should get -1.1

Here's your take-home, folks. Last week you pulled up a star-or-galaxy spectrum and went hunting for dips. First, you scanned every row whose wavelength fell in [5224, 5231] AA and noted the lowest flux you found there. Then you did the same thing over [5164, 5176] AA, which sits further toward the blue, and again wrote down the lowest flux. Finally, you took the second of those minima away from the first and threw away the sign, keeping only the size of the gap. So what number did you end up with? 14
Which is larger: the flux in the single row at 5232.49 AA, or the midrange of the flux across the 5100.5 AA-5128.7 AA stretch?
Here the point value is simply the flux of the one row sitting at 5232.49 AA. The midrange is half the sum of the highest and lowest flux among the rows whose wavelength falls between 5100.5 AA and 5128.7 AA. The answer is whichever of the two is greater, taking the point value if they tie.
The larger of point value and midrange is 29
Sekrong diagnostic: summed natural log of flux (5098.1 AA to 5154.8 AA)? 77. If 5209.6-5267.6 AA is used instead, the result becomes 83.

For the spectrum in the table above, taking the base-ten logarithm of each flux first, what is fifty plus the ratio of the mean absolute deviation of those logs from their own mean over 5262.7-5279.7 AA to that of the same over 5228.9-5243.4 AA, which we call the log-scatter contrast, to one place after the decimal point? 52.5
